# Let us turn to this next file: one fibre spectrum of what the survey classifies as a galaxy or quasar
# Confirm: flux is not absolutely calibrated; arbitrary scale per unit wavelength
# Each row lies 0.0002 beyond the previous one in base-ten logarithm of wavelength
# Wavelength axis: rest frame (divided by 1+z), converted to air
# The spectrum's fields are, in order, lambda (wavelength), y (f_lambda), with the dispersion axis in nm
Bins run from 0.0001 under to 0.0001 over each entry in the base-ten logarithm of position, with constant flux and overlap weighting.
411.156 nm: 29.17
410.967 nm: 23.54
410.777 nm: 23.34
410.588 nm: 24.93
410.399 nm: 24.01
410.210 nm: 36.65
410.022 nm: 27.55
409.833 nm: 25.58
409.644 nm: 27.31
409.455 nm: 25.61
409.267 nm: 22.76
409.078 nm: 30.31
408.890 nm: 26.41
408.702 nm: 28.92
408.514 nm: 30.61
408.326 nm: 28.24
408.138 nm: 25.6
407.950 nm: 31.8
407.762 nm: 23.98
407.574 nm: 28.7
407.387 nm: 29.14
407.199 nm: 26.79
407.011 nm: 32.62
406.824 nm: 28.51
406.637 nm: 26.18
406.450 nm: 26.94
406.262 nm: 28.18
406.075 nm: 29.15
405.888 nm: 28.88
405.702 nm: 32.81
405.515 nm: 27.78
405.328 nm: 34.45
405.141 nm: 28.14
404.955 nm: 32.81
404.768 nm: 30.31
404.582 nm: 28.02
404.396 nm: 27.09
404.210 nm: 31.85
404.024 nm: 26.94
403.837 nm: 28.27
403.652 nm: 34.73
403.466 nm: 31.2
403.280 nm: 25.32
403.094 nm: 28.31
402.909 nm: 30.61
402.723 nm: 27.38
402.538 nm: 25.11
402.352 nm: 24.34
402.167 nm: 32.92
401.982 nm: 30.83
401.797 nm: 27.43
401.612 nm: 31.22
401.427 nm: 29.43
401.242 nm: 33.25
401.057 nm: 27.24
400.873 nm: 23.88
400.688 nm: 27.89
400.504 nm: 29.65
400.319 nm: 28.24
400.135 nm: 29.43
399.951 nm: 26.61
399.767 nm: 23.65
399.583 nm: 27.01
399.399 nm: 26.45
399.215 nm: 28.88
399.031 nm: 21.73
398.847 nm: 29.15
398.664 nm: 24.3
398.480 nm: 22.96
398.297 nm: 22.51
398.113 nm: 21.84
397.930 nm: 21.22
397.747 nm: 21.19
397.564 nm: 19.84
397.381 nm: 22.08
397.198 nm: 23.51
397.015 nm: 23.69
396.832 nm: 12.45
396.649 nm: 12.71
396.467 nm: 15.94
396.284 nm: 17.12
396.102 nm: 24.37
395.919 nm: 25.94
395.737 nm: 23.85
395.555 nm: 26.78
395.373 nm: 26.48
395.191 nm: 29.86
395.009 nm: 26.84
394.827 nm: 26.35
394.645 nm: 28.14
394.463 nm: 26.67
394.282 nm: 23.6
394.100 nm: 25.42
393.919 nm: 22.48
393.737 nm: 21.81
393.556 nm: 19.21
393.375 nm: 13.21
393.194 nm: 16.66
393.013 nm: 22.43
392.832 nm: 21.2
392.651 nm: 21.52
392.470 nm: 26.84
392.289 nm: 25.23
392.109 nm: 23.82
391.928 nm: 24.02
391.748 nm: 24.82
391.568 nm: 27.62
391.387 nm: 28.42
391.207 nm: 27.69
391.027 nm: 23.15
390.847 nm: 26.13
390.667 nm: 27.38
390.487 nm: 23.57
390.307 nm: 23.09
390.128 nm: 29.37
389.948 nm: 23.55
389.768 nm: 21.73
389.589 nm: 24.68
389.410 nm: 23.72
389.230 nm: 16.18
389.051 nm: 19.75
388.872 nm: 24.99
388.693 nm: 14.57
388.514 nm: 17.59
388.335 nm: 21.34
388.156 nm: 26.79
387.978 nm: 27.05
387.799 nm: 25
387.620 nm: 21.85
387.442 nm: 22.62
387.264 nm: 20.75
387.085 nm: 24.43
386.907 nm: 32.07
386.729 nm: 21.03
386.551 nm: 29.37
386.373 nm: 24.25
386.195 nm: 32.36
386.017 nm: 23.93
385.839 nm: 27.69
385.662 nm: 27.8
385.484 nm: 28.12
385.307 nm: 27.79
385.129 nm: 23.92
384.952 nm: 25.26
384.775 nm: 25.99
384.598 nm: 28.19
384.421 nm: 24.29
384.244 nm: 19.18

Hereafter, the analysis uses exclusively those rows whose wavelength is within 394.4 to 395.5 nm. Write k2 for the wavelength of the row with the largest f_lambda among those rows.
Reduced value 395.191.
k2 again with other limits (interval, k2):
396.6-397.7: 397.015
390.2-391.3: 391.207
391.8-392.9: 392.470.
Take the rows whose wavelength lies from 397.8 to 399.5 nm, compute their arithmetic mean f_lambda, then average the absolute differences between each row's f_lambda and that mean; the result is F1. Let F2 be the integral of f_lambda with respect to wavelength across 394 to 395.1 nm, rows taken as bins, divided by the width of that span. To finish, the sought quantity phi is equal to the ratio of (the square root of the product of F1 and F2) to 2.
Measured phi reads 4.08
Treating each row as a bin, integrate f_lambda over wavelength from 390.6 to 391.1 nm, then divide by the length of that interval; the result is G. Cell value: 26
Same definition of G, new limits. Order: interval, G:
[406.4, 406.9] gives 27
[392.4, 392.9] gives 23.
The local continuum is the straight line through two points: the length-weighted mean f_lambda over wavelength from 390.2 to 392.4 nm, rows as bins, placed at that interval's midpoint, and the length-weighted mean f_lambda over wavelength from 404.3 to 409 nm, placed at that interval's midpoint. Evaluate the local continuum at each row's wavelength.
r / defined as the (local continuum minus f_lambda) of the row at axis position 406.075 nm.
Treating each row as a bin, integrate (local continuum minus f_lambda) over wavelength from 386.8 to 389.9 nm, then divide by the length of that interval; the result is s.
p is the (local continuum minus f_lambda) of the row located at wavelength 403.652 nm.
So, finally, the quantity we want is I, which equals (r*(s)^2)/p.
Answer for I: 0.3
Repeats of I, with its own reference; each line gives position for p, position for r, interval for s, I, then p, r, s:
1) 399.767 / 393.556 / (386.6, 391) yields 4.4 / 3.7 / 6.8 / 1.6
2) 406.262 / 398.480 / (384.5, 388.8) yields 2.0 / 0.6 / 4.1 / -0.6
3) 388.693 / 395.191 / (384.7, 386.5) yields -2.3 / 10.3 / -3.5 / -2.6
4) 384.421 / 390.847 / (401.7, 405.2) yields 1.6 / -0.4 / -0.8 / -0.9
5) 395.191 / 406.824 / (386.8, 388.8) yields -0.3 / -3.5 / 0.4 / 1.6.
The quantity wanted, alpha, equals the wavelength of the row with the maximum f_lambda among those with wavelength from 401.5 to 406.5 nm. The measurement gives 403.652 nm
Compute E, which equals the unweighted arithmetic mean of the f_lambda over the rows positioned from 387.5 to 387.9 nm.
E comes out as 23.4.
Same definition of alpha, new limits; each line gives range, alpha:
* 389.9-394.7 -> 390.128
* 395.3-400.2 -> 400.135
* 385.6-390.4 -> 386.195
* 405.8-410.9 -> 410.210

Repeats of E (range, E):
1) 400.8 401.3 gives 28.1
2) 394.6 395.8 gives 26.9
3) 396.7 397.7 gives 20.3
